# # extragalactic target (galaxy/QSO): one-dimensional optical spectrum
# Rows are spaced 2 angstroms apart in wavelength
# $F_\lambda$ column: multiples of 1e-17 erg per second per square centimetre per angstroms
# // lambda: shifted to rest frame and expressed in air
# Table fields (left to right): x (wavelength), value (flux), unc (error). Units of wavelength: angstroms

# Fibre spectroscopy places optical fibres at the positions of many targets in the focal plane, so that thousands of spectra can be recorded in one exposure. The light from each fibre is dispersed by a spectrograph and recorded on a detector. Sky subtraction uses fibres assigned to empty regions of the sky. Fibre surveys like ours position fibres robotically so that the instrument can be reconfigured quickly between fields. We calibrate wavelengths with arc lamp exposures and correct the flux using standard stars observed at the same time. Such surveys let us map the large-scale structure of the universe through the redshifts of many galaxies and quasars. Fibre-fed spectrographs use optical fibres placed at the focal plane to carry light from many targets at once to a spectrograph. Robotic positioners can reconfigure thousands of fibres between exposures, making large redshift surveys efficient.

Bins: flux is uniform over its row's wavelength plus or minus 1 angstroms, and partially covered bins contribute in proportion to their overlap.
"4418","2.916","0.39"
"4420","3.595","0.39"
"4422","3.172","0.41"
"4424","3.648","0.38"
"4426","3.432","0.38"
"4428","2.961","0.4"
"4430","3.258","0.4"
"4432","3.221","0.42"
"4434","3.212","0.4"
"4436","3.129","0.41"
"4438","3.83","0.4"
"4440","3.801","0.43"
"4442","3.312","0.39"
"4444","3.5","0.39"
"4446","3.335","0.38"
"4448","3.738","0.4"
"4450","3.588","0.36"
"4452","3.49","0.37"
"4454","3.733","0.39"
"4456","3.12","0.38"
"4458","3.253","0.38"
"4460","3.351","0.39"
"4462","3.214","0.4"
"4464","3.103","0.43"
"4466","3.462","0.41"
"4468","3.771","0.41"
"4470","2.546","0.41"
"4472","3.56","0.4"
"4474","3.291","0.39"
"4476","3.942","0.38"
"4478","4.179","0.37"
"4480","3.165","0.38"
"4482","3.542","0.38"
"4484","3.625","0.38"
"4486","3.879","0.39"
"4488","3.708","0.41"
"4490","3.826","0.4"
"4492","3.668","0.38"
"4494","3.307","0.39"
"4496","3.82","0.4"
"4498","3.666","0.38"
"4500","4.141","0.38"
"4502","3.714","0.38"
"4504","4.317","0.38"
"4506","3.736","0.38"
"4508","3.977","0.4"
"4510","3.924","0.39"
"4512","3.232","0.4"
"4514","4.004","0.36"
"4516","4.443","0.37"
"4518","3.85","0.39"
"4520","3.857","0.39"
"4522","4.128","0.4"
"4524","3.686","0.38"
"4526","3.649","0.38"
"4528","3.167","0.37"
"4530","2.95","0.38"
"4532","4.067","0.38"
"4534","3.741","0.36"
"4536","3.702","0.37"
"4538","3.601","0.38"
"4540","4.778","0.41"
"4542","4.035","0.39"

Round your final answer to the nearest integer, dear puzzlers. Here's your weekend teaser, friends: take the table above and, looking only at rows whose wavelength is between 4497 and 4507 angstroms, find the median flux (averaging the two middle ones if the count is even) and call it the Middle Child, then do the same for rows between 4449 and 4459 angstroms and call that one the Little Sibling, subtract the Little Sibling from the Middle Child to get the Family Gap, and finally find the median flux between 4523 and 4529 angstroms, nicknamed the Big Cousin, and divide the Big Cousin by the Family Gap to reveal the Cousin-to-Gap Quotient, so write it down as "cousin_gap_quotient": 15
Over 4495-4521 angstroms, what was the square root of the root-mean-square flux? 1.98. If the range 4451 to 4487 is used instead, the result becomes 1.86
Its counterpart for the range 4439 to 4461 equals 1.87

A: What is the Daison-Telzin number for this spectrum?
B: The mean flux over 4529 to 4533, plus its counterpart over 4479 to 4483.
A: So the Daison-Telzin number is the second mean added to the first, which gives 6.9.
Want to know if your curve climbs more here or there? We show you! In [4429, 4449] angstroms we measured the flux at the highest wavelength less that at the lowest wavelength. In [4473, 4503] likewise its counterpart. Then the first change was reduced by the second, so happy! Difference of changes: 0.1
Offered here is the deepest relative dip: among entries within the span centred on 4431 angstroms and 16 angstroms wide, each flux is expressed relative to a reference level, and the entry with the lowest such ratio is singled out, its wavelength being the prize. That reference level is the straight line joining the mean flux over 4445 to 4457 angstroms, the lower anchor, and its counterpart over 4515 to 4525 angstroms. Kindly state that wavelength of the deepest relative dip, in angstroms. 4428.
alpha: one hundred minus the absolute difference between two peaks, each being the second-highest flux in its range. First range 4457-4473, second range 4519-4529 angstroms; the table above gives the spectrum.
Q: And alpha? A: 99.7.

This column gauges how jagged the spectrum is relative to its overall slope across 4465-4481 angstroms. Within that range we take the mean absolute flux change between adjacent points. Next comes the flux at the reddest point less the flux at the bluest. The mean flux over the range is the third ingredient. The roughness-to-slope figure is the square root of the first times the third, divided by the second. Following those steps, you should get -5.2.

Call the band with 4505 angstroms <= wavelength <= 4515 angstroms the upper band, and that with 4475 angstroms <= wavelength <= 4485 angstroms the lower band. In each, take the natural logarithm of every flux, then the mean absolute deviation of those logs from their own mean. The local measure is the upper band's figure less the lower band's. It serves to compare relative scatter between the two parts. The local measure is -0.02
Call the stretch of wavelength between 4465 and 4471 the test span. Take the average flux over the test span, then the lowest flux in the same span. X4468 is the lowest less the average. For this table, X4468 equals -0.71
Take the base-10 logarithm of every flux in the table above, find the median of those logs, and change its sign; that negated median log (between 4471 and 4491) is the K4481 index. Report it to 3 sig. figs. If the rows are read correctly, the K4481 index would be -0.564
